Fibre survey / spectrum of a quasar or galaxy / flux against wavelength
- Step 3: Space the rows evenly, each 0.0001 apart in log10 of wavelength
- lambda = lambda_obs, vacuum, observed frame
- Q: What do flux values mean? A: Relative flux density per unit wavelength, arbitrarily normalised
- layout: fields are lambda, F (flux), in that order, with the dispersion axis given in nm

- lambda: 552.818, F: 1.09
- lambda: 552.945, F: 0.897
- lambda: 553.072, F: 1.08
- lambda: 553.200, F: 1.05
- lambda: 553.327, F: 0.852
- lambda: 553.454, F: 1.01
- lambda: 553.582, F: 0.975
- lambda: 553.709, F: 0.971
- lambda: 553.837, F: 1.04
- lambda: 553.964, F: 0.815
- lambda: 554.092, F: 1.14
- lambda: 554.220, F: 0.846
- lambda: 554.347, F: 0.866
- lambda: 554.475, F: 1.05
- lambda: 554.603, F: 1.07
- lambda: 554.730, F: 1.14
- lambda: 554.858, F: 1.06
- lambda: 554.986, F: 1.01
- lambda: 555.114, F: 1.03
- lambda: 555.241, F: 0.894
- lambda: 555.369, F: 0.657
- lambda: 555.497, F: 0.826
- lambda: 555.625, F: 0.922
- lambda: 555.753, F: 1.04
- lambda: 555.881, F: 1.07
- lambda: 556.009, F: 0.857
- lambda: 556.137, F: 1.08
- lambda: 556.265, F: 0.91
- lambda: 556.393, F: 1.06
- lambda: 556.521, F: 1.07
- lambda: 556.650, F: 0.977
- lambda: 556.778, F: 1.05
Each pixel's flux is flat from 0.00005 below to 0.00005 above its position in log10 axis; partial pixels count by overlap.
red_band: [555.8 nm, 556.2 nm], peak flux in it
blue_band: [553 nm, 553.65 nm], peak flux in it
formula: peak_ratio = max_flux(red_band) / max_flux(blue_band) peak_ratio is 1.00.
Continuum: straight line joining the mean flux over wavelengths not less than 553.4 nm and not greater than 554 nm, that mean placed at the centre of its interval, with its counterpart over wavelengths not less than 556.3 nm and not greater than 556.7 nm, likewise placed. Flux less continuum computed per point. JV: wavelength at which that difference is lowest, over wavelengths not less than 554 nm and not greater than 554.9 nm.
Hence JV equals 554.220 nm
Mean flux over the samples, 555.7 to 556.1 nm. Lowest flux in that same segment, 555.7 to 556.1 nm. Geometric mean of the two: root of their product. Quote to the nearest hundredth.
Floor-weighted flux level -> 0.92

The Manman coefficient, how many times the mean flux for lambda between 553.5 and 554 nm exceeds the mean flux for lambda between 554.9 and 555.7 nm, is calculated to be 1.07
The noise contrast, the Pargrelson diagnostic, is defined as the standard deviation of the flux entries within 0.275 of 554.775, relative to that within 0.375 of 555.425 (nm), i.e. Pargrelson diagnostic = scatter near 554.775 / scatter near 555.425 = 0.4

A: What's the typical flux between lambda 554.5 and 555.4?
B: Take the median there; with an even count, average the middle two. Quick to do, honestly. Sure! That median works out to 1.03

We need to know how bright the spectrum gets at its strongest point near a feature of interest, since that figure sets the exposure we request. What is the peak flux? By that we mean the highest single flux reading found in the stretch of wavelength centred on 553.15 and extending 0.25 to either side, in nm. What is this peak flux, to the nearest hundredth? 1.08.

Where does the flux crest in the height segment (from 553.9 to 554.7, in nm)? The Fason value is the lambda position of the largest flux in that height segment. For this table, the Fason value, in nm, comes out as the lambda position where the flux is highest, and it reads 554.092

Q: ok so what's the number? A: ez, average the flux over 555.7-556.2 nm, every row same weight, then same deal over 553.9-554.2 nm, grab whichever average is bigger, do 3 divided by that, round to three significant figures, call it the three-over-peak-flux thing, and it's 2.97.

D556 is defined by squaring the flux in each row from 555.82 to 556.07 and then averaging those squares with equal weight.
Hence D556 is 0.94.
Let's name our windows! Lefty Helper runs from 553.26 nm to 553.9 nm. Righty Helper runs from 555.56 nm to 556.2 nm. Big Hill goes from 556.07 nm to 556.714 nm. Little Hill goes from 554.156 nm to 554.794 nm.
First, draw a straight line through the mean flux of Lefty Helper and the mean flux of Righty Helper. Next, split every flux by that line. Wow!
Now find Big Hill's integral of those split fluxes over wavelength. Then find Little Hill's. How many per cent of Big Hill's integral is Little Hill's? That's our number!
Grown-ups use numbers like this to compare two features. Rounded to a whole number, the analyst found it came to 99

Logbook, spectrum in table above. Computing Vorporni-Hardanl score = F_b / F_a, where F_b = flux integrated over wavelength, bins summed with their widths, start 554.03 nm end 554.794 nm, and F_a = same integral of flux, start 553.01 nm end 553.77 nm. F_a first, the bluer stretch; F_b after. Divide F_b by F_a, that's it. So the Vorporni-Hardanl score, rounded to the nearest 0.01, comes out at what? 1.03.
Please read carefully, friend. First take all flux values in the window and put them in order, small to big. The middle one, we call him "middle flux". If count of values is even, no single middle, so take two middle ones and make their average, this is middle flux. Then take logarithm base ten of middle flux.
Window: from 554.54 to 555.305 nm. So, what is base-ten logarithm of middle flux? 0.0191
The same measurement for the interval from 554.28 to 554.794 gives 0.0253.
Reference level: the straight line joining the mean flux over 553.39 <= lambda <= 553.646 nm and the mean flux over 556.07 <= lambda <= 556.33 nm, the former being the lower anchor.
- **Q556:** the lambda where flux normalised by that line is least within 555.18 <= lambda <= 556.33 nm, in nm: 555.369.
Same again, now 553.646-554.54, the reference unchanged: 553.964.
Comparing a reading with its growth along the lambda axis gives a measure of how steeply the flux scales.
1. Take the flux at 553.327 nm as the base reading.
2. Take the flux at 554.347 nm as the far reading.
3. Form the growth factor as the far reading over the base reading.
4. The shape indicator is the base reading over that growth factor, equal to 0.84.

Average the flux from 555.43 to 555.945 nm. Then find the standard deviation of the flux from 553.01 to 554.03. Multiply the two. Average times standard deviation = 0.09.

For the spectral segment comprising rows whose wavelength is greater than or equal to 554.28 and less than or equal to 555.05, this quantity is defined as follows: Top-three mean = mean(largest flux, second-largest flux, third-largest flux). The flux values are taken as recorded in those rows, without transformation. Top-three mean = 1.09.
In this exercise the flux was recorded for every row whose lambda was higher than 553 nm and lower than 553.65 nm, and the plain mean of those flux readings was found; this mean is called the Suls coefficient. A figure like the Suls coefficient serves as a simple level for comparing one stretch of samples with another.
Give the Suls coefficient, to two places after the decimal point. 0.99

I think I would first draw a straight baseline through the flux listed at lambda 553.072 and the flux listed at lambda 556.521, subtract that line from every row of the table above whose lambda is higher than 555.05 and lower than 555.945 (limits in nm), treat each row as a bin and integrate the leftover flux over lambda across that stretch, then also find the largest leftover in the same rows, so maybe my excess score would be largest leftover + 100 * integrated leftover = -14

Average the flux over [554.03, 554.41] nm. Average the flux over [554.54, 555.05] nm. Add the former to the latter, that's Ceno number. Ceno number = 2.02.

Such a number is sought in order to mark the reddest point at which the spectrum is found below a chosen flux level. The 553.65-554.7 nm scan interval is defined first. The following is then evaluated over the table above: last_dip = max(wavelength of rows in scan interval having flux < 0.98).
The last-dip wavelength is 554.347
